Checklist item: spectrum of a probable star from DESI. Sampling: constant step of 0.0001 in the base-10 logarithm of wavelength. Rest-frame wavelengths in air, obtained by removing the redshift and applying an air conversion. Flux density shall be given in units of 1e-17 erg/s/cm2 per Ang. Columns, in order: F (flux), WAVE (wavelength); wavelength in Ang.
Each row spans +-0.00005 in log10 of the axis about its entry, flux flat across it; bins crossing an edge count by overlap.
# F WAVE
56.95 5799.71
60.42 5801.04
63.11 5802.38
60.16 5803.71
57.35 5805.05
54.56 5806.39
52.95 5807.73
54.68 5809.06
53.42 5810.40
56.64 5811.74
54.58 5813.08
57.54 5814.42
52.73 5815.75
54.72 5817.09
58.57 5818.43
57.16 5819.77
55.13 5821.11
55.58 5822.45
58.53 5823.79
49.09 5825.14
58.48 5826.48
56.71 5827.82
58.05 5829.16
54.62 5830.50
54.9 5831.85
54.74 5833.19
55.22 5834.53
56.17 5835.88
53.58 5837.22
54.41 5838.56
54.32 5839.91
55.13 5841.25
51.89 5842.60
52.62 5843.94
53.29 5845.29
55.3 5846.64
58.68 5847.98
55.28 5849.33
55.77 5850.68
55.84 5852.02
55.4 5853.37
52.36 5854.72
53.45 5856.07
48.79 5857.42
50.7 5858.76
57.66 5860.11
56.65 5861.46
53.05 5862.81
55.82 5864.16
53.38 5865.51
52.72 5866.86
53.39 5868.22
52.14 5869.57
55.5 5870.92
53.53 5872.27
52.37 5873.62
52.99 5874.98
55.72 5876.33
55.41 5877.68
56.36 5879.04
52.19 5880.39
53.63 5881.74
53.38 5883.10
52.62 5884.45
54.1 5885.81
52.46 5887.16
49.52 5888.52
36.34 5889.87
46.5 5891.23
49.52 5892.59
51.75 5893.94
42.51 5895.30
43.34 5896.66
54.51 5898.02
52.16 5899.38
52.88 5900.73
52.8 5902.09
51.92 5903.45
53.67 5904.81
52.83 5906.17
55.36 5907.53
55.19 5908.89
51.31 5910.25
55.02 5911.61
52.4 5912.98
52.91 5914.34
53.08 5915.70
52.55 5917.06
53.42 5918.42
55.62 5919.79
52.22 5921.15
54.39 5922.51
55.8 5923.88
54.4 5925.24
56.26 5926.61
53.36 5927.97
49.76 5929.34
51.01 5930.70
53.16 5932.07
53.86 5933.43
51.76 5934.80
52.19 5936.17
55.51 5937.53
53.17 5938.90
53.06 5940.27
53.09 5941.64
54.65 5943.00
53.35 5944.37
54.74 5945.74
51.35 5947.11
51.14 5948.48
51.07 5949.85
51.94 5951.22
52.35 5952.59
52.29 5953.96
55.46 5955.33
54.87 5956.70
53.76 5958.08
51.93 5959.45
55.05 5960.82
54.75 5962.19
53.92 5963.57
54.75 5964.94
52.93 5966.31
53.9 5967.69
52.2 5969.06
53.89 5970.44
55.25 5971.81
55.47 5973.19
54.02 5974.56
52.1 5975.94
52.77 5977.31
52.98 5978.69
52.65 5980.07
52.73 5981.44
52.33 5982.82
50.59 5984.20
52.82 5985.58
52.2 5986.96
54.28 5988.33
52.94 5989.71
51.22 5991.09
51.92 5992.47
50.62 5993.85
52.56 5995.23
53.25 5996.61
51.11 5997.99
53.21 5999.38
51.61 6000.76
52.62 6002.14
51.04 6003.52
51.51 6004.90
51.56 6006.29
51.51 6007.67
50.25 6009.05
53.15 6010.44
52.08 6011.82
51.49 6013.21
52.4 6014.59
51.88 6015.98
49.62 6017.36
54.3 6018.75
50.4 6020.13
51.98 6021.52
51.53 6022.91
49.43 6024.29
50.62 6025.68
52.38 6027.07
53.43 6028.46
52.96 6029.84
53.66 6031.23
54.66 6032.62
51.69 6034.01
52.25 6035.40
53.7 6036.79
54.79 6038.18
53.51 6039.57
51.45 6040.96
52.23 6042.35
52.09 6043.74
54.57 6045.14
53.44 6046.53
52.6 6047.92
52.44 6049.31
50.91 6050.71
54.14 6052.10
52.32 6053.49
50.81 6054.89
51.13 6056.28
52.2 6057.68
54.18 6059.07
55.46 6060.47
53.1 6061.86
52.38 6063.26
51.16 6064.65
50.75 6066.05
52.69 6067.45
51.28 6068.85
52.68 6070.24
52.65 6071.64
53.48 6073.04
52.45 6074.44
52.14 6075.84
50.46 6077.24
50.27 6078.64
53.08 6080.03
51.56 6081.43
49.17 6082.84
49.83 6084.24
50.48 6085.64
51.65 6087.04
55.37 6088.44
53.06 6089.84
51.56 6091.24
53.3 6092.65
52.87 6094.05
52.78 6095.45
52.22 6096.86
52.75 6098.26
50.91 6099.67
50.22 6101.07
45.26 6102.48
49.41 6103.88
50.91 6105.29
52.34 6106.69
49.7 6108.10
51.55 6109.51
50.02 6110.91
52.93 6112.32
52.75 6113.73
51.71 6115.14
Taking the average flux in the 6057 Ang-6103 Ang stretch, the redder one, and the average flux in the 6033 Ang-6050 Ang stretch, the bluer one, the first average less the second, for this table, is -1.0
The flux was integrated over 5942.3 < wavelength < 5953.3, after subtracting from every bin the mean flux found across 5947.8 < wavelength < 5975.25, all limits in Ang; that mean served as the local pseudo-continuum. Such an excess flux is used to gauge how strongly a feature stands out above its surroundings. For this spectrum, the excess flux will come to -11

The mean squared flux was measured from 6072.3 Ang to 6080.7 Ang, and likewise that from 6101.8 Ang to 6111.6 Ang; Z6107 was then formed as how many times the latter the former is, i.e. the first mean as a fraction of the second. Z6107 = 1.08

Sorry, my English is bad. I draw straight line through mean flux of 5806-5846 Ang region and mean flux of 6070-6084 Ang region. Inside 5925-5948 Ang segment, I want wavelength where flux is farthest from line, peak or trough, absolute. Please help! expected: 5929.34 Ang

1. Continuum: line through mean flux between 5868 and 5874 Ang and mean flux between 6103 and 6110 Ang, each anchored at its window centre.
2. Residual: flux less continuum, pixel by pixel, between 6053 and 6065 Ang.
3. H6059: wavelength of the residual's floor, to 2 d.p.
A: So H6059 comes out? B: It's 6054.89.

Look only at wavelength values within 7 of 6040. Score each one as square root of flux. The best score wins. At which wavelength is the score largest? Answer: 6038.18 Ang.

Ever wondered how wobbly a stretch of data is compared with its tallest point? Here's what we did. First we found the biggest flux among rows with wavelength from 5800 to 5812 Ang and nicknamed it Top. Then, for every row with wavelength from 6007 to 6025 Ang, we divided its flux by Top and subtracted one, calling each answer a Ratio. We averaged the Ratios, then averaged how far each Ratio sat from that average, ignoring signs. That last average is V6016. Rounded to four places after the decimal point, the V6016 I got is 0.0160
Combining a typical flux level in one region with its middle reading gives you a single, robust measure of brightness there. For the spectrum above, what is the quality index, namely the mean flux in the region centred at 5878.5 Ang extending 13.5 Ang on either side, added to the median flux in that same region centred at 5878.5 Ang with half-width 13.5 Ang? 105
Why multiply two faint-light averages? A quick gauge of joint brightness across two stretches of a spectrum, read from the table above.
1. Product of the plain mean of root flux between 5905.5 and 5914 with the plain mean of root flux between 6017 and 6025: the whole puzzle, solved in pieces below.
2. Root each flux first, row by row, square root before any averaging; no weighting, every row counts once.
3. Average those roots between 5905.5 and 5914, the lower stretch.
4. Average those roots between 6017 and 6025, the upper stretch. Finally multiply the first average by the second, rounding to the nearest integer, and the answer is 52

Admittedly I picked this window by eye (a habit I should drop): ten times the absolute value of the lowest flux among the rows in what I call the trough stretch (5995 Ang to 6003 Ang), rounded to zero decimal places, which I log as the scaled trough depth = 511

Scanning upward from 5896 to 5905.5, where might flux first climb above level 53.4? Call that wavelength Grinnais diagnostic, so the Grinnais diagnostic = 5898.02 Ang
